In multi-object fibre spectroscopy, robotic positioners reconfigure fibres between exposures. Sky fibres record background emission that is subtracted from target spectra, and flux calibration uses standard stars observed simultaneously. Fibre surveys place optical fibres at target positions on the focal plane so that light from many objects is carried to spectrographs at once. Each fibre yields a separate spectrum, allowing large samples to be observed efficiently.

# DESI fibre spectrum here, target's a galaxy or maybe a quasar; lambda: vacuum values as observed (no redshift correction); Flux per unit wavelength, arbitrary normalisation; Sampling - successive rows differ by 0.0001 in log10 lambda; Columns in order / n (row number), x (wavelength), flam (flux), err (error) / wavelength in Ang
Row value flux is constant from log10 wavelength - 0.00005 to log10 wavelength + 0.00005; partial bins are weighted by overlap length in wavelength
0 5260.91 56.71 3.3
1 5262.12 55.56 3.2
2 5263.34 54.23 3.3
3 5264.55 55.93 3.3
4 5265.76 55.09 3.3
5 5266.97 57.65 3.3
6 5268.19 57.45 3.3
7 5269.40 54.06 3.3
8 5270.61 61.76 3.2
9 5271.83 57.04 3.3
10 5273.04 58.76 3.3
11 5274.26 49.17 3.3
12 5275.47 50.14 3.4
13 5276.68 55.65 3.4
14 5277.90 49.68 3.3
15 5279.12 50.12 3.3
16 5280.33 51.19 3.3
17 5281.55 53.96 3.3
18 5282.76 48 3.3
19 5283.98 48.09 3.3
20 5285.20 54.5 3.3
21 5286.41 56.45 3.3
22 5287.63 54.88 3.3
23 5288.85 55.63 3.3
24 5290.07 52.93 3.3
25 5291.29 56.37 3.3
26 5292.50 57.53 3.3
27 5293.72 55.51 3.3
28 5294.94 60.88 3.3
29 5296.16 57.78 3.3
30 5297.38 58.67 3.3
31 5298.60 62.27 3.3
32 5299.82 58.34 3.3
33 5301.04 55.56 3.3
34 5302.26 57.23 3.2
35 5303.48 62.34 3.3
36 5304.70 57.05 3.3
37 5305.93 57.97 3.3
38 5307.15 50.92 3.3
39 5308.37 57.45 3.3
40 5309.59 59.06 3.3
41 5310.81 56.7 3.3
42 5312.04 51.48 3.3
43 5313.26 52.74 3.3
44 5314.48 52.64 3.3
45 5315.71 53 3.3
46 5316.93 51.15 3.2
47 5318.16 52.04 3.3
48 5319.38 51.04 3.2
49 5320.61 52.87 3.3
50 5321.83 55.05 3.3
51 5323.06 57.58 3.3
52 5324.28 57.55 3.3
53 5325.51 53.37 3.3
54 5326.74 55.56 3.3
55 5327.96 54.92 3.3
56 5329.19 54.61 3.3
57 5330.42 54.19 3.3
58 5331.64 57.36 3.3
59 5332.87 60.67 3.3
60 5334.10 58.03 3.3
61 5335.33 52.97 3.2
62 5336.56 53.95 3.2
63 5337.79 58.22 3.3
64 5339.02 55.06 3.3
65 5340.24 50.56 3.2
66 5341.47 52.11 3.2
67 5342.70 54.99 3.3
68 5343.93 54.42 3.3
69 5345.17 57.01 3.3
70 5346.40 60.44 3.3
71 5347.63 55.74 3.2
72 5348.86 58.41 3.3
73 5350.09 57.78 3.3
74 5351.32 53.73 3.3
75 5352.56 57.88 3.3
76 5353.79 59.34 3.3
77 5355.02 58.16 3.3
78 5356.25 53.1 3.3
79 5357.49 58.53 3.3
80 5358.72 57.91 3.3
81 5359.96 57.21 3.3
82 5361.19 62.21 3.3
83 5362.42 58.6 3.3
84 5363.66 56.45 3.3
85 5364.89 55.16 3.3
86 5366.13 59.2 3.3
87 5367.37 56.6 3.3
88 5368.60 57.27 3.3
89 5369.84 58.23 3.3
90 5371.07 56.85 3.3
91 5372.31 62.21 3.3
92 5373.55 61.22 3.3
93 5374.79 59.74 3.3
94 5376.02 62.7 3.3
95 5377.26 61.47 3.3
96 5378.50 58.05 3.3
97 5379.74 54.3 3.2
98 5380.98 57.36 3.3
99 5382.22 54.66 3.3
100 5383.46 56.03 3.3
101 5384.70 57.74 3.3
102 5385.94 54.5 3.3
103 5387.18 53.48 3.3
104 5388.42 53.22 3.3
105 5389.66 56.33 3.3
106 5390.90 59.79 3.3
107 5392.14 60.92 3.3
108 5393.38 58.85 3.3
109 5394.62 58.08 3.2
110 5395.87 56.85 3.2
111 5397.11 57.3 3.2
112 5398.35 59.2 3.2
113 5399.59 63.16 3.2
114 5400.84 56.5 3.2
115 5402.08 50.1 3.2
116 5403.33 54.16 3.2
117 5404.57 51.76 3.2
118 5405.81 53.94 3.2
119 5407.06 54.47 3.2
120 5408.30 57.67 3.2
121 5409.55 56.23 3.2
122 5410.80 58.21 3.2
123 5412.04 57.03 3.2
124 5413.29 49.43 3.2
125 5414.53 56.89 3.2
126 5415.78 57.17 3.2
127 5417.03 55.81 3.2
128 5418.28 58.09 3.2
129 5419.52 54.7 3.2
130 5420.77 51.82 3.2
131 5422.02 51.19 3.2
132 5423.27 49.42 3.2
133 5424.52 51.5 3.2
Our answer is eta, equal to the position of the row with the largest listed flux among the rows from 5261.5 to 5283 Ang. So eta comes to 5270.61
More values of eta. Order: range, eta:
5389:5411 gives 5399.59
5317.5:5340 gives 5332.87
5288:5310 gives 5303.48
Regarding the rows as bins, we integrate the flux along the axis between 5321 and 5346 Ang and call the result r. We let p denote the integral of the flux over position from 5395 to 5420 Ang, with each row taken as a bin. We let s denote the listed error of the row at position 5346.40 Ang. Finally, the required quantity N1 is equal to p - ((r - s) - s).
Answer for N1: 20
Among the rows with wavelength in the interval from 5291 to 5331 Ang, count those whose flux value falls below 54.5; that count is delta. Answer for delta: 11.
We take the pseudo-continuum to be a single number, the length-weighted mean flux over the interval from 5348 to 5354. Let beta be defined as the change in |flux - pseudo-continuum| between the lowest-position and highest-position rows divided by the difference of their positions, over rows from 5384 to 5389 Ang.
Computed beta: 0.94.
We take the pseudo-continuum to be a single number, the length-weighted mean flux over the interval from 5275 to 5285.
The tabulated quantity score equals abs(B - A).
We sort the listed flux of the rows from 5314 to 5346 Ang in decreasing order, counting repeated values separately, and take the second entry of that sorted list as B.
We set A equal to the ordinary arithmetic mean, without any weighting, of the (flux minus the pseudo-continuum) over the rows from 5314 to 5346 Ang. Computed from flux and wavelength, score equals 54.6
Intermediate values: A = 4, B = 58.22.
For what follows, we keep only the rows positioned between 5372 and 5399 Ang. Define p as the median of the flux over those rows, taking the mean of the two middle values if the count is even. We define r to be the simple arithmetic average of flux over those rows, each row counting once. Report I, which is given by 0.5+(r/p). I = 1.50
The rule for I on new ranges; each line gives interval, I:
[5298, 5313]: 1.50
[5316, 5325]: 1.52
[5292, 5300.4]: 1.51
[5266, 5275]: 1.48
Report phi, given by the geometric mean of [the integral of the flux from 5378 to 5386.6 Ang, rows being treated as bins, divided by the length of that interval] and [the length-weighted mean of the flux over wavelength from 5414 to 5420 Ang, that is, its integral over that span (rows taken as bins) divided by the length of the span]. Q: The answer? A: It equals 56.3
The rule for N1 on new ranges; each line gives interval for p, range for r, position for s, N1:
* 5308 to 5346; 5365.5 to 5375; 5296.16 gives 1530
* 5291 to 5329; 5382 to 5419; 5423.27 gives 47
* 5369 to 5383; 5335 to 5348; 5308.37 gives 113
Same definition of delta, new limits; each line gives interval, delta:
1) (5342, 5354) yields 2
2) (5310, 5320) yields 7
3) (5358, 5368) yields 0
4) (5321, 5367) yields 9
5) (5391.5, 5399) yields 0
